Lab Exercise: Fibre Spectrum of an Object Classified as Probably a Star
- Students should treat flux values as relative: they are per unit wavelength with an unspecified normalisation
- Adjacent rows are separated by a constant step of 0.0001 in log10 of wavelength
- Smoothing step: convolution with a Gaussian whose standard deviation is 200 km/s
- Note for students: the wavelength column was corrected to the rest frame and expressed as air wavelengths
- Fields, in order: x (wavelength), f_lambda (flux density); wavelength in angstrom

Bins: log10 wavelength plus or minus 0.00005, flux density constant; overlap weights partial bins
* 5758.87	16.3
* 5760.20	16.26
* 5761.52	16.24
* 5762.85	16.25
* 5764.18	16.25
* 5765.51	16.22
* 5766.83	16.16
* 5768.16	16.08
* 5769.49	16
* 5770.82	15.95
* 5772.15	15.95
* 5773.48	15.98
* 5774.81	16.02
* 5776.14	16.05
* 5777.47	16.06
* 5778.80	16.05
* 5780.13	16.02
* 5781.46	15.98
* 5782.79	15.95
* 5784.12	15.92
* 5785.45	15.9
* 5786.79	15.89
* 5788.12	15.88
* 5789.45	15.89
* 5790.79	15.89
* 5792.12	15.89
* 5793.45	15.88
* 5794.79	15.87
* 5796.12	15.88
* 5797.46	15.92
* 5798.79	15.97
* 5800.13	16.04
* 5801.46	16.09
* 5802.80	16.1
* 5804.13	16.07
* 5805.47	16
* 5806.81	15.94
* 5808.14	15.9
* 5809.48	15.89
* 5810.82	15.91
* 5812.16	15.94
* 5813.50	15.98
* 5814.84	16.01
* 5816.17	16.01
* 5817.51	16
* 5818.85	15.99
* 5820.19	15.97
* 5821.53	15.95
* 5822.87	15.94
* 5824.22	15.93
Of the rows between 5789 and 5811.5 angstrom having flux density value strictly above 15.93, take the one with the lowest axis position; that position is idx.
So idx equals 5798.79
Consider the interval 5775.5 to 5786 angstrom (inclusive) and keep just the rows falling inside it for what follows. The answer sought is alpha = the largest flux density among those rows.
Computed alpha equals 16.06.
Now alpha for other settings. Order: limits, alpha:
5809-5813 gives 15.94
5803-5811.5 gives 16.07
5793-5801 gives 16.04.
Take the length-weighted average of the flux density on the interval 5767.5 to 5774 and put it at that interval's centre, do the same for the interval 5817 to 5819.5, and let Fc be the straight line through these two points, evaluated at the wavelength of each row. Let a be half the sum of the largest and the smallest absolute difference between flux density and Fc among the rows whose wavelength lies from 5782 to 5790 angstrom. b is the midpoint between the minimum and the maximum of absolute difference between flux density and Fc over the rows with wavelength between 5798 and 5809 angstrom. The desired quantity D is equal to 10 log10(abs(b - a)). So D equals -21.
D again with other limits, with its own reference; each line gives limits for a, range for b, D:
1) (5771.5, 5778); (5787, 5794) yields -12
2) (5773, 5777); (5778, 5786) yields -21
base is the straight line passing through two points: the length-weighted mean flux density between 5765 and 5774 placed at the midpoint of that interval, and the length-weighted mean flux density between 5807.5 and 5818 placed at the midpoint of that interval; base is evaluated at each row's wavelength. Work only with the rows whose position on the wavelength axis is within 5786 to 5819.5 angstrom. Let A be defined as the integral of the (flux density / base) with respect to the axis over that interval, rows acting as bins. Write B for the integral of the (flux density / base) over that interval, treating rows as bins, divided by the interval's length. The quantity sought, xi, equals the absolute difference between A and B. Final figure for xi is 32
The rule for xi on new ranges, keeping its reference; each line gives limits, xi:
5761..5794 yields 32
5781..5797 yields 15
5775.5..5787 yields 10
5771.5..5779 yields 6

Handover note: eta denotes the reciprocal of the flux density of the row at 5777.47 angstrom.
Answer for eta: 0.0623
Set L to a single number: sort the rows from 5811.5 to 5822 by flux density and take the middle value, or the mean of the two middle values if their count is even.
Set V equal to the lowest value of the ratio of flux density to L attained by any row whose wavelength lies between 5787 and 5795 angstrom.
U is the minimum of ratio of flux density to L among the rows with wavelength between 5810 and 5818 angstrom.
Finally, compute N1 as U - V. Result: 0.003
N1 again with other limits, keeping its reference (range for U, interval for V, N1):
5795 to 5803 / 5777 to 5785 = -0.003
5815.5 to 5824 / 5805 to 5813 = 0.003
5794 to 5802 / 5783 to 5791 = -0.001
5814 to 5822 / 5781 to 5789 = 0.004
